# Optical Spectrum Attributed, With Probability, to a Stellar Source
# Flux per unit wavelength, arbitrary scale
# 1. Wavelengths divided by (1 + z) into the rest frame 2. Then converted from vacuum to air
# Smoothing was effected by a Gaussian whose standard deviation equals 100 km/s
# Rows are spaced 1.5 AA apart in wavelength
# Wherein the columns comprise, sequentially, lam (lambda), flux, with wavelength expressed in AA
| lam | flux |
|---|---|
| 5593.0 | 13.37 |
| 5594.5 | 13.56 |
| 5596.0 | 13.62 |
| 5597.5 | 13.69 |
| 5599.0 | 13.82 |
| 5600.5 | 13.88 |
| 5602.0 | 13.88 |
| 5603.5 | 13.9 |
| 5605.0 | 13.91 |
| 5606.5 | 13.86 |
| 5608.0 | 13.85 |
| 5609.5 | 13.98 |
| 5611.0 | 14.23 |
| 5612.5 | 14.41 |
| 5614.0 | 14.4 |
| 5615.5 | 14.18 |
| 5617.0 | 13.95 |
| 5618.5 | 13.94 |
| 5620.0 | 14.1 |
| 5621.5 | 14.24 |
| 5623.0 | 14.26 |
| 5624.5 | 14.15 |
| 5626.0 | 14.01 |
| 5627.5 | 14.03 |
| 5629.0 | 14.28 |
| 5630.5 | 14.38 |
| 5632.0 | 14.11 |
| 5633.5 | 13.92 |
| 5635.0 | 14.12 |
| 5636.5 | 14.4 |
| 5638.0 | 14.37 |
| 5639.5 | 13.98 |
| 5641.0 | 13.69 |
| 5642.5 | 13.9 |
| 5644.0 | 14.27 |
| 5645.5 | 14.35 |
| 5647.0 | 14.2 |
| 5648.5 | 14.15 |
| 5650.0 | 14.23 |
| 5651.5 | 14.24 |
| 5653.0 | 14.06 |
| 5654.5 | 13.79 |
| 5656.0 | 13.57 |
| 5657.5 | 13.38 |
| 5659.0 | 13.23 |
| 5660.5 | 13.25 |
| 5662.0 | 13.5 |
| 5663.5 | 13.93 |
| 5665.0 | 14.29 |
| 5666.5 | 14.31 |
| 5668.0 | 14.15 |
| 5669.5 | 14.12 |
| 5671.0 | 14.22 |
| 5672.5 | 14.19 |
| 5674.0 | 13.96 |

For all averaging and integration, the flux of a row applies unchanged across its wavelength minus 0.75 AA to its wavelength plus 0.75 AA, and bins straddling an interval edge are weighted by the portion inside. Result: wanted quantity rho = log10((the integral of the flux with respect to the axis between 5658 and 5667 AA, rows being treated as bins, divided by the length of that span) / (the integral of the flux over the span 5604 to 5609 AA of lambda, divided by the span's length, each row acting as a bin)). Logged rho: -0.0049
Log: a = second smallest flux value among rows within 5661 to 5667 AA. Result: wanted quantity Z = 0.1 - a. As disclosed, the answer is -13.8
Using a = 13.93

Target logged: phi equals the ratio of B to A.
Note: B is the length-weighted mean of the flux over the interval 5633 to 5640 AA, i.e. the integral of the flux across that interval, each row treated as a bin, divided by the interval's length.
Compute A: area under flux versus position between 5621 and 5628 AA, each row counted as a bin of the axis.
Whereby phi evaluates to 0.143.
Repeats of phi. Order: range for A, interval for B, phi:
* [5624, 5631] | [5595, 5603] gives 0.139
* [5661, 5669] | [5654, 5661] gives 0.120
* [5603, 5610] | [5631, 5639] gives 0.146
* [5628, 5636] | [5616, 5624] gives 0.124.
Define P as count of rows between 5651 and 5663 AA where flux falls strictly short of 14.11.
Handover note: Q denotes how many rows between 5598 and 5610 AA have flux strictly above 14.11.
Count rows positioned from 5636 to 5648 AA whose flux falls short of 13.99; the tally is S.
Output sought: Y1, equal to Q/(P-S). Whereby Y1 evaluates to 0.0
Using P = 7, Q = 0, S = 3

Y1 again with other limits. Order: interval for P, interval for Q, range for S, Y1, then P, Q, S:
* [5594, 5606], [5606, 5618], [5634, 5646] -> 0.8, 8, 4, 3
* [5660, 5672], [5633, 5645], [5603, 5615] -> -2.0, 3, 4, 5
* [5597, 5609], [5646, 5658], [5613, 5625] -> 0.7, 8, 4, 2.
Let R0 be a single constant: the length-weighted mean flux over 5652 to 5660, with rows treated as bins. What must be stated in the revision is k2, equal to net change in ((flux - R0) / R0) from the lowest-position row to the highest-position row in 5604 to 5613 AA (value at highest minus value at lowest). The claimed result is 0.04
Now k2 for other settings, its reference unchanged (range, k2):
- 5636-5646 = 0.00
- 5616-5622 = 0.02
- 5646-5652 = 0.00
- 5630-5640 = -0.03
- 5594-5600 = 0.02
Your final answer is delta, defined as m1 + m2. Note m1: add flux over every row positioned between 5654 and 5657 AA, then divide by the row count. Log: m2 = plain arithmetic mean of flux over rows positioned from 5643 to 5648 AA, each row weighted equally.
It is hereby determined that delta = 28.0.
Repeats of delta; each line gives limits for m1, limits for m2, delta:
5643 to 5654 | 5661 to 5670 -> 28.3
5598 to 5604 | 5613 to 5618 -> 28.0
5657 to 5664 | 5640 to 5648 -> 27.5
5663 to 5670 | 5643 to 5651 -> 28.4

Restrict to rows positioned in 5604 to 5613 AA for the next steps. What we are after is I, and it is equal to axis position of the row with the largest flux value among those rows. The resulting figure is 5612.5 AA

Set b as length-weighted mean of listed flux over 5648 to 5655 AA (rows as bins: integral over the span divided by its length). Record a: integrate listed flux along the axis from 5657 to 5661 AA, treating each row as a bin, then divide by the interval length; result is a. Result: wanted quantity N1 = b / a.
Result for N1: 1.06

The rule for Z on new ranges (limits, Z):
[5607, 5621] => -13.8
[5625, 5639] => -13.9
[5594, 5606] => -13.5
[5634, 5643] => -13.8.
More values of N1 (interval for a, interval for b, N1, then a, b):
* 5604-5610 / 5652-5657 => 0.99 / 13.9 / 13.8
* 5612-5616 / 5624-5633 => 0.99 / 14.3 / 14.2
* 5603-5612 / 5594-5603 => 0.98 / 14.0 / 13.8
